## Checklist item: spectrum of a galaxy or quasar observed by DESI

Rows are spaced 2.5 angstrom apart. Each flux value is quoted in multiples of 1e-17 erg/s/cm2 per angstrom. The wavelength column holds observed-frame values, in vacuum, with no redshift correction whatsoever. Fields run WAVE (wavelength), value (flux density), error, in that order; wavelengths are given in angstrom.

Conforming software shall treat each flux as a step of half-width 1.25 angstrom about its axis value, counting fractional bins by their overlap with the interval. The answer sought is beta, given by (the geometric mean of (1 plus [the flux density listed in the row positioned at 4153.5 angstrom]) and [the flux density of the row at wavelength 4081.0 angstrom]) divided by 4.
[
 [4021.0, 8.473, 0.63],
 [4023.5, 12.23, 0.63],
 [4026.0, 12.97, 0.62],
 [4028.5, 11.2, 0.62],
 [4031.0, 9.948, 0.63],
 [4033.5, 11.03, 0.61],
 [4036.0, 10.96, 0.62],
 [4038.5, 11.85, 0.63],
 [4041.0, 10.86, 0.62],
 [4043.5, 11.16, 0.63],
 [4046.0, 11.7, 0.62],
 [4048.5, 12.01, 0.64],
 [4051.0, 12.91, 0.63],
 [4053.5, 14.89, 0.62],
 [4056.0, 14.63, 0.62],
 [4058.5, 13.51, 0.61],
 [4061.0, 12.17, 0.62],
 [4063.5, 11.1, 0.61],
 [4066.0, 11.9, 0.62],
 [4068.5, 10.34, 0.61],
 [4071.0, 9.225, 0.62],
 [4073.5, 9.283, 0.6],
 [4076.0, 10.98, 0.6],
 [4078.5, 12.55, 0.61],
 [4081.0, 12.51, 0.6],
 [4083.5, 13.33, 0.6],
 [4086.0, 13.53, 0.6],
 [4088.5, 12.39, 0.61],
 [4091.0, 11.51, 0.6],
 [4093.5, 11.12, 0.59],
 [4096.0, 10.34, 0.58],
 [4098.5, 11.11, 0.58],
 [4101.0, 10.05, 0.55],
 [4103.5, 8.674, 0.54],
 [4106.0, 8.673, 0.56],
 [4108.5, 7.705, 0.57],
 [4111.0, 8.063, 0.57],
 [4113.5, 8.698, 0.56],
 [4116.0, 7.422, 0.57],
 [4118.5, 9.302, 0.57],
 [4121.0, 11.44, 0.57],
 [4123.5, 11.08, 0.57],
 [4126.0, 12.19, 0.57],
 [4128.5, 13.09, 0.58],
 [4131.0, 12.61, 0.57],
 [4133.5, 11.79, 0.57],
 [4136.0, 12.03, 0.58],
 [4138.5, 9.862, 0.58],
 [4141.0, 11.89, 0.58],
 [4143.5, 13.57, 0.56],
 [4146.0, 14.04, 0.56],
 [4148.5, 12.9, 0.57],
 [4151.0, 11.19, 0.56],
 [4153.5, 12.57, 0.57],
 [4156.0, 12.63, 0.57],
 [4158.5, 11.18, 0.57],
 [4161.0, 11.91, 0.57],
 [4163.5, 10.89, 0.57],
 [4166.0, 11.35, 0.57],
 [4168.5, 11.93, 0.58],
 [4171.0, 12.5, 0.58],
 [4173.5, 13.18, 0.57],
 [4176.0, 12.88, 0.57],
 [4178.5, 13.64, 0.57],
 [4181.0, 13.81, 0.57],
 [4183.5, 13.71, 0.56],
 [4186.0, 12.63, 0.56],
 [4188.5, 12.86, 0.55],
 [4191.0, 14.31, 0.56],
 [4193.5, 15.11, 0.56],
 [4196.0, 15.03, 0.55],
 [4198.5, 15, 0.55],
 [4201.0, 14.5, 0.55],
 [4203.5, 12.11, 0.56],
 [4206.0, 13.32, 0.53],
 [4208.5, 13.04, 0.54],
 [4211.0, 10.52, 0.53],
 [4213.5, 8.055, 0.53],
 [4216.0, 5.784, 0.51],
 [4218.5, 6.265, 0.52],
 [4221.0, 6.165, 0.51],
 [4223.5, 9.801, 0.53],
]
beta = 3.26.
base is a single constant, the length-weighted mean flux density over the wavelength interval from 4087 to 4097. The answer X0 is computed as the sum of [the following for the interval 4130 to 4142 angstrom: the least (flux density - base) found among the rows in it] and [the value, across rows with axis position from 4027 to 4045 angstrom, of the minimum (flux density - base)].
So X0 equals -3.0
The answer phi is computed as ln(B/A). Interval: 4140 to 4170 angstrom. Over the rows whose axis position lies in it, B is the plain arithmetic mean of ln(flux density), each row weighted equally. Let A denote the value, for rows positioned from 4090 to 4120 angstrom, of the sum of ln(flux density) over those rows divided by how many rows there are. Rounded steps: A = 2.23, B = 2.50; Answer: 0.11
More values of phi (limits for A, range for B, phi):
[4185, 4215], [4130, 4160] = -0.02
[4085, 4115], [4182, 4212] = 0.12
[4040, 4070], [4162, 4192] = 0.02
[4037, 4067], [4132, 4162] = -0.01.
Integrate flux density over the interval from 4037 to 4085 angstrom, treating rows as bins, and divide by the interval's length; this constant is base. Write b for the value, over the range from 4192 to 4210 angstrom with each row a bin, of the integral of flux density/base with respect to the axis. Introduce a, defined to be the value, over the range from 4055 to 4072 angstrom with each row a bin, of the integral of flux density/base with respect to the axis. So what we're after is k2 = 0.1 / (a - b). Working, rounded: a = 17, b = 21.1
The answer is -0.02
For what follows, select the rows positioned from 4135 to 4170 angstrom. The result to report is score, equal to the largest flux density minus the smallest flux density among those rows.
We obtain 4.2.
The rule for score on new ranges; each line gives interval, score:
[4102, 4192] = 6.9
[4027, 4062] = 4.9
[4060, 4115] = 5.8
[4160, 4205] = 4.2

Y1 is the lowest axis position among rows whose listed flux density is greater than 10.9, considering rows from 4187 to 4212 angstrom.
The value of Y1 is 4188.5 angstrom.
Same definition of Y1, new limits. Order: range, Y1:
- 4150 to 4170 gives 4151.0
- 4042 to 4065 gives 4043.5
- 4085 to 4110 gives 4086.0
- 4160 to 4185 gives 4161.0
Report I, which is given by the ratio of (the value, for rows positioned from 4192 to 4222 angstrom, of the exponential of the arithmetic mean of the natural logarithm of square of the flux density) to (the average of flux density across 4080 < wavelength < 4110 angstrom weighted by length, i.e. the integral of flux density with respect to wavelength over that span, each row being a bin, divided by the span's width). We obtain 10.3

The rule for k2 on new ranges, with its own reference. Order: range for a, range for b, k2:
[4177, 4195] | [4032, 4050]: 0.03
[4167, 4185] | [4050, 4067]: 0.09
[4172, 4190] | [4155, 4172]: 0.03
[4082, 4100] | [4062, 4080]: 0.06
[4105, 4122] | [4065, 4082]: -0.03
